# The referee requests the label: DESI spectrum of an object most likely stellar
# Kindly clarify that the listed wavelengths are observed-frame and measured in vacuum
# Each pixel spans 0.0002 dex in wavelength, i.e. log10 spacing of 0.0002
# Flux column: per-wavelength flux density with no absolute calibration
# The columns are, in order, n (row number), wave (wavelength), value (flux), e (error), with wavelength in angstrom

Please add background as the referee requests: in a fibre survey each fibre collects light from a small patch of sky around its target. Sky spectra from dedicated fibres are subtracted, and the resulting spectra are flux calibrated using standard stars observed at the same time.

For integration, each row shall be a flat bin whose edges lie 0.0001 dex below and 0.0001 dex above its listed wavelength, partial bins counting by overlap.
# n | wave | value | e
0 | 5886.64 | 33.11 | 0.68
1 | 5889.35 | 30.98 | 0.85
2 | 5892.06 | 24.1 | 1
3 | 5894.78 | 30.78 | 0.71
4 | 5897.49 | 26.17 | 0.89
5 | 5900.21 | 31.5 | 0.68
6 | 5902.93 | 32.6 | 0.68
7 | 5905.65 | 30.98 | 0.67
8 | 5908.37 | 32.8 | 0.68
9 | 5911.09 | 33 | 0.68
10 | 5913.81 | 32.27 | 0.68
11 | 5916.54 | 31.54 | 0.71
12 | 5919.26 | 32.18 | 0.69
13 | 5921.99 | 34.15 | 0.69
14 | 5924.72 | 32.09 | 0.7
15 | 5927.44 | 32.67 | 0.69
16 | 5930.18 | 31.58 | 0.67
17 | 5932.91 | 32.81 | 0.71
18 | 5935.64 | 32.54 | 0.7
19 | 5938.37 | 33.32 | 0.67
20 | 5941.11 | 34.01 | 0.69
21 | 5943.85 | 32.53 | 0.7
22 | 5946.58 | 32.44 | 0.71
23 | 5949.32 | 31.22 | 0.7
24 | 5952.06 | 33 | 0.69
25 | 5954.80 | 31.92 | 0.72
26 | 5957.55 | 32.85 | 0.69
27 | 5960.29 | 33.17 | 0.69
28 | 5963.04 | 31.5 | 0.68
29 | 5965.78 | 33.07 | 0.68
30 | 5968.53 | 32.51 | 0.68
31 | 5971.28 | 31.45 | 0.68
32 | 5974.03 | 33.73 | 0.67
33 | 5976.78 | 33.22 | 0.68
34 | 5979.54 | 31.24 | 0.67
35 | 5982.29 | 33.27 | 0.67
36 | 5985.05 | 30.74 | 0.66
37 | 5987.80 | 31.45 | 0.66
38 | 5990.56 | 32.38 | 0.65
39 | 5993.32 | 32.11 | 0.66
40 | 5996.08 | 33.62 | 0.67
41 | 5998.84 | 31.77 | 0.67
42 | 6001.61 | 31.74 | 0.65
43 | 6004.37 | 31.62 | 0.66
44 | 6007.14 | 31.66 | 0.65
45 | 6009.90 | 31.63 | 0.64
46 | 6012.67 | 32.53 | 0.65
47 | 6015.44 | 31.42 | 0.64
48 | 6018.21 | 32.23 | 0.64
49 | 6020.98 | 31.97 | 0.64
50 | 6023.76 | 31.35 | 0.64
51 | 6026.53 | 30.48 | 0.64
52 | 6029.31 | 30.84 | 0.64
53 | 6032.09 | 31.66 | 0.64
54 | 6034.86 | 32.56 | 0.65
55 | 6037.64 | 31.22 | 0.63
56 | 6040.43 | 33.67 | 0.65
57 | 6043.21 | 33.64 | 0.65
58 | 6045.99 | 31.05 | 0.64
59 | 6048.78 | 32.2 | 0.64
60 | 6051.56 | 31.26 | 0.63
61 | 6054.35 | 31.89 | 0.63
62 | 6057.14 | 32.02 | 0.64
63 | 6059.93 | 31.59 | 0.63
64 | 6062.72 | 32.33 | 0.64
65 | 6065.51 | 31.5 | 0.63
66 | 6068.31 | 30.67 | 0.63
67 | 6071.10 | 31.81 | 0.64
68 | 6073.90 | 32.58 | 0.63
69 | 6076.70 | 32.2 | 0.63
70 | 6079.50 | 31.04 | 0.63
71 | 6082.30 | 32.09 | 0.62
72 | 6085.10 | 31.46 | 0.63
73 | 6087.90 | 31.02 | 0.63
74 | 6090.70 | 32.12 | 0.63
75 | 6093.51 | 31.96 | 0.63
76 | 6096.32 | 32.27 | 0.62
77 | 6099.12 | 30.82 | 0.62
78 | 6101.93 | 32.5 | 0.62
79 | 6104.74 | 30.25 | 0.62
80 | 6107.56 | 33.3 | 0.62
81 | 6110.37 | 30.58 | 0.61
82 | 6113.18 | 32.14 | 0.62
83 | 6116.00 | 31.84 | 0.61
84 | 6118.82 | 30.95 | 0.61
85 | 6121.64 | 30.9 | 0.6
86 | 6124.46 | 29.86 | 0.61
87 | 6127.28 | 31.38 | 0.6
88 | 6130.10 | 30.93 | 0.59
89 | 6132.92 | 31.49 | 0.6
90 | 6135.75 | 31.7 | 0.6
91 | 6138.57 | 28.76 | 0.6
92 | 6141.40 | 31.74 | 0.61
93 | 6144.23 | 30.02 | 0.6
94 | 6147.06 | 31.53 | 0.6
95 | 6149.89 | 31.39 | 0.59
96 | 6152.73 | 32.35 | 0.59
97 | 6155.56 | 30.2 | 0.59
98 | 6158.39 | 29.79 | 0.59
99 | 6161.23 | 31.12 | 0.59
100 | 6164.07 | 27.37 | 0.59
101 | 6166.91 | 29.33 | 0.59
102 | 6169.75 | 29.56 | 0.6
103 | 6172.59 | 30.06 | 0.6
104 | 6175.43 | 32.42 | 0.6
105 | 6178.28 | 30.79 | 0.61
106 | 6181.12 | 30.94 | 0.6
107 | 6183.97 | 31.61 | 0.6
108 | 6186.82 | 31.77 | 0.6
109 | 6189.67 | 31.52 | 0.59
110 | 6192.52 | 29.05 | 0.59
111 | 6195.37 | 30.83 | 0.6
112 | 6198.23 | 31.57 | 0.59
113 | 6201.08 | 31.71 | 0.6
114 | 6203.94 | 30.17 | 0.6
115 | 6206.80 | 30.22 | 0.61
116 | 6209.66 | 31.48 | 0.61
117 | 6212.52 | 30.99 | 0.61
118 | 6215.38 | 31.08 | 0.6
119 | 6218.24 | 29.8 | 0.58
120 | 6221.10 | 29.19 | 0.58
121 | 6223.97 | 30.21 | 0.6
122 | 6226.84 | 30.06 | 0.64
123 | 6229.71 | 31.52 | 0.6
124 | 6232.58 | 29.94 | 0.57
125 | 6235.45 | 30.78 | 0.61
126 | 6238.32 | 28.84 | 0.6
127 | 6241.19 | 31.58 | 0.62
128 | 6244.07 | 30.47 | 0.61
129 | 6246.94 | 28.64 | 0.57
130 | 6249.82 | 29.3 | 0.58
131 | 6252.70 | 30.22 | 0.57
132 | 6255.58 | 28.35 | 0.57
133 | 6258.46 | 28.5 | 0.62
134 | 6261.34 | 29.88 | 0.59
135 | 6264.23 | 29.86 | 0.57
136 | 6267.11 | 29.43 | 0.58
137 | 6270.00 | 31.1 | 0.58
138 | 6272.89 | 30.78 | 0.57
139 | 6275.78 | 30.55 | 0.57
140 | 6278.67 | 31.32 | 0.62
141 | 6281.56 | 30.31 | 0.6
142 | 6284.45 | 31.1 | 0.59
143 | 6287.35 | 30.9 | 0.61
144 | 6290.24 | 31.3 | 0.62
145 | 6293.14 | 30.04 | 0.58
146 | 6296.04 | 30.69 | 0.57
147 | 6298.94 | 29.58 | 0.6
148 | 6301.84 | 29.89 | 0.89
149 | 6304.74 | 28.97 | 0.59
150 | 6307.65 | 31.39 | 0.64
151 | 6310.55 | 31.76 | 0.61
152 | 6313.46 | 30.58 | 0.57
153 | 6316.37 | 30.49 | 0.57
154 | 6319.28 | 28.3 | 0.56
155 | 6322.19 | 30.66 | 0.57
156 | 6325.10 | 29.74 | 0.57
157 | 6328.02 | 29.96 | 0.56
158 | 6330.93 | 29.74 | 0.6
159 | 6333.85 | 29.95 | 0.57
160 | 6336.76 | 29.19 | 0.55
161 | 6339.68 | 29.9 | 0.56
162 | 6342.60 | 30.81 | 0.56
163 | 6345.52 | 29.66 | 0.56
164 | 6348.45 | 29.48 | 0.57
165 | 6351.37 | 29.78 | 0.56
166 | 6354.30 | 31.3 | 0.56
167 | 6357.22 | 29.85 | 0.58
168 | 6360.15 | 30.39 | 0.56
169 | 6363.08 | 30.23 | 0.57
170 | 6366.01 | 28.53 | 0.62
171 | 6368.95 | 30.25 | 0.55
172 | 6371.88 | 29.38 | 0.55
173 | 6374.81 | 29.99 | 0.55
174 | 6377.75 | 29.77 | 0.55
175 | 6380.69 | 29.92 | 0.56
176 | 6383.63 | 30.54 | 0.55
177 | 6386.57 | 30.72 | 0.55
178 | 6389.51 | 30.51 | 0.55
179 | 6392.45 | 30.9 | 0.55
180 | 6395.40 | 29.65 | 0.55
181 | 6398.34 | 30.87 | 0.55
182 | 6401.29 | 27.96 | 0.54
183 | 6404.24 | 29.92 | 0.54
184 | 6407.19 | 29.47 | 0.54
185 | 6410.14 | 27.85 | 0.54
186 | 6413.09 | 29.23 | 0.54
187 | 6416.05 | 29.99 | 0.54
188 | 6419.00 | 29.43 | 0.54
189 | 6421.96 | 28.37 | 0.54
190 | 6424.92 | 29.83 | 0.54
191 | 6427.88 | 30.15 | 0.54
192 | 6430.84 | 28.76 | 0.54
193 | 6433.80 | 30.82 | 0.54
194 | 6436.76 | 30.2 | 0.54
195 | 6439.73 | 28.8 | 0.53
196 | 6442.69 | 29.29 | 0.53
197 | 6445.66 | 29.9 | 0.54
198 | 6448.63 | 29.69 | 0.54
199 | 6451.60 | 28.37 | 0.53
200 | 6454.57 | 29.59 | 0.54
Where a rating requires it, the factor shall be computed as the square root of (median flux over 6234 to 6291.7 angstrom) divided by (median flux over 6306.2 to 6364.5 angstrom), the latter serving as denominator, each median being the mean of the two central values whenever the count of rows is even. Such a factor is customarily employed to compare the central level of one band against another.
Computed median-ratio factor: 1.01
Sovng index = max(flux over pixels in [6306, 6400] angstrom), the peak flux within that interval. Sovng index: 31.76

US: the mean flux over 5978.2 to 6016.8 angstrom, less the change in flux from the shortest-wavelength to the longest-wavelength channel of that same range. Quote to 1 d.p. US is 31.8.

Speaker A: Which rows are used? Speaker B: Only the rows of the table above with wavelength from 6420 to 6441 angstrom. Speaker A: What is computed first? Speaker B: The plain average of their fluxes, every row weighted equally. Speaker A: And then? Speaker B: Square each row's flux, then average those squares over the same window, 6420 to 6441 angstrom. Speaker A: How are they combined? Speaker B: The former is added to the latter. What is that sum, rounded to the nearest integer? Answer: 904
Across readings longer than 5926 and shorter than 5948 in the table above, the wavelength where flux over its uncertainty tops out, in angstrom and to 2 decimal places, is 5938.37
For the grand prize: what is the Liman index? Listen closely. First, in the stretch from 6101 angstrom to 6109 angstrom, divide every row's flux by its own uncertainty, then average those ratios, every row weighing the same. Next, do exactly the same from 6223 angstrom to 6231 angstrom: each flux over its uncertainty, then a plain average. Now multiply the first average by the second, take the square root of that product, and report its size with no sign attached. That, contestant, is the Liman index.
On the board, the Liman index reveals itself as 51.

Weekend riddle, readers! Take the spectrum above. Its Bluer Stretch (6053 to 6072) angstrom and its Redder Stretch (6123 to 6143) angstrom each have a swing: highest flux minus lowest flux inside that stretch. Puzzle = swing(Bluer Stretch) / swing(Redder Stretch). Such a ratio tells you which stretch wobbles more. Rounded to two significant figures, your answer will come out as 0.56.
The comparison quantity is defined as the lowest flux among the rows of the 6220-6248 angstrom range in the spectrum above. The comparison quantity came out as 28.64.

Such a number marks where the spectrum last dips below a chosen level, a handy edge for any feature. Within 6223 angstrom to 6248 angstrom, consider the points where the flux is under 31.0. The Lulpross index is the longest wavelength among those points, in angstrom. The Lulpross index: 6246.94 angstrom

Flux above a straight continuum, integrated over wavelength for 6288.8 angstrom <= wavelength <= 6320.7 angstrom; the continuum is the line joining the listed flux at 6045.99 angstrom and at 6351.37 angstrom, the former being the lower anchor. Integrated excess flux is 10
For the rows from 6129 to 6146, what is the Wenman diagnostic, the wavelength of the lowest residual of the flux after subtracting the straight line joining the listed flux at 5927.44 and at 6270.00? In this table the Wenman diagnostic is 6138.57 angstrom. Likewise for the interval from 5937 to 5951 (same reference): 5949.32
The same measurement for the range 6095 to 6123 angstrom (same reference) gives 6104.74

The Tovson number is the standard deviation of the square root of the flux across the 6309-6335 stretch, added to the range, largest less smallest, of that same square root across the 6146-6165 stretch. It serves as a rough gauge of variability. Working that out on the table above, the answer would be 0.54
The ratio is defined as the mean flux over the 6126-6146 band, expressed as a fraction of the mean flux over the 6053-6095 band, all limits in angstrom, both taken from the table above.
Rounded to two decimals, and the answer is 0.97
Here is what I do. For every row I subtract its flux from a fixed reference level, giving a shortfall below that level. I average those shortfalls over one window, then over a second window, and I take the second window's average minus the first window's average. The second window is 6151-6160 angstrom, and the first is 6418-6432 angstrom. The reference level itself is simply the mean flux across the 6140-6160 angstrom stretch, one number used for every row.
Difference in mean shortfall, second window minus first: -1.5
